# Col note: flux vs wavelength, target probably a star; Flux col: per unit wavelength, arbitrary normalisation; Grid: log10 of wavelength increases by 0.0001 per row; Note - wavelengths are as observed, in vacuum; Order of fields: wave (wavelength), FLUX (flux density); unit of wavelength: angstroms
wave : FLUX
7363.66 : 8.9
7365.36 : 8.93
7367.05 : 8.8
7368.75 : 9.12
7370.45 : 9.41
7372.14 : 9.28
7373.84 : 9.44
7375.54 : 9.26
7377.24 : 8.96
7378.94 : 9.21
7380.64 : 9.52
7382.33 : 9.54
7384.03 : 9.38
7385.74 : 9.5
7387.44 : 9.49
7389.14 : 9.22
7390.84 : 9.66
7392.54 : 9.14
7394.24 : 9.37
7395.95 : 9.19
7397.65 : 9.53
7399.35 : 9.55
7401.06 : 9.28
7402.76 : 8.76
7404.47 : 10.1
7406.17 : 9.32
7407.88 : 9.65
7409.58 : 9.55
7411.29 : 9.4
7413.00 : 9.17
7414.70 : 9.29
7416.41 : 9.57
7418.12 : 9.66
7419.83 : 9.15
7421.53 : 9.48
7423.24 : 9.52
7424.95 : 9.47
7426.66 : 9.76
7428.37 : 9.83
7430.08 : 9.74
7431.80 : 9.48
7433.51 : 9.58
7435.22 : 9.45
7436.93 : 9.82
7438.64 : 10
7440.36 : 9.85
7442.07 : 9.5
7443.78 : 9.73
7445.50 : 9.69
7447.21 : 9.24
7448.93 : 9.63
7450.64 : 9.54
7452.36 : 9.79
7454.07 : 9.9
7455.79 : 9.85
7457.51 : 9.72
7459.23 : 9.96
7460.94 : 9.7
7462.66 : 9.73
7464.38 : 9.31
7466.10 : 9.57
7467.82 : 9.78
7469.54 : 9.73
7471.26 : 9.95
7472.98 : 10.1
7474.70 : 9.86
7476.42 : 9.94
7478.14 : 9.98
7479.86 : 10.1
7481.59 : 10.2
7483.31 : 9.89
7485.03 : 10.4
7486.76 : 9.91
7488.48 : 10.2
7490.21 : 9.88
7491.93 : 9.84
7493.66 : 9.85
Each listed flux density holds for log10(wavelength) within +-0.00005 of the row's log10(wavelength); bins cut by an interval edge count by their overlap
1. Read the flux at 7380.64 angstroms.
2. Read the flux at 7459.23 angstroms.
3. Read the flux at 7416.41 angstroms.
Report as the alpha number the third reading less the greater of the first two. -0.4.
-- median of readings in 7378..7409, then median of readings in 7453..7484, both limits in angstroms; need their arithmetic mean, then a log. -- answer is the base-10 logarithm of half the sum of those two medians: 0.985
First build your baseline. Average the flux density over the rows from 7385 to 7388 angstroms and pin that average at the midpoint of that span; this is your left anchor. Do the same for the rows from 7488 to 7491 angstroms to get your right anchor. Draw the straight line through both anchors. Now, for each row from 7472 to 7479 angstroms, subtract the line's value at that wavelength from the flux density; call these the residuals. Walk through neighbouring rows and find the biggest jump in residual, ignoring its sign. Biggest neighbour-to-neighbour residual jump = 0.25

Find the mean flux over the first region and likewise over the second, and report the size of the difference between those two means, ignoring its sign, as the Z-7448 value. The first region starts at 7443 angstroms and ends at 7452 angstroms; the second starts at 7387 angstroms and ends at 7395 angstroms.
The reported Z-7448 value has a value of 0.19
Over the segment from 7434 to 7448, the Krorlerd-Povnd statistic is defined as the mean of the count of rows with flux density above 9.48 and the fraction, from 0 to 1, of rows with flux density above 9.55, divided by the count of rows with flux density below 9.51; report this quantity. 1.1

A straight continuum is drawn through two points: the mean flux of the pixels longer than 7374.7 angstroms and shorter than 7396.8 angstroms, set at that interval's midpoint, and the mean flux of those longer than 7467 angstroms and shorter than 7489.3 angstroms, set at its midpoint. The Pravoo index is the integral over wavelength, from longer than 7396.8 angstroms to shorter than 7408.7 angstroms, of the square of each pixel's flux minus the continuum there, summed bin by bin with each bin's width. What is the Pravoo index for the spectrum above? 1.7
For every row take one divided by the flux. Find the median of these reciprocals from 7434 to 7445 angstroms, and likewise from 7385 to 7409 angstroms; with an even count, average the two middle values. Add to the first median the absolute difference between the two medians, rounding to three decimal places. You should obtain 0.106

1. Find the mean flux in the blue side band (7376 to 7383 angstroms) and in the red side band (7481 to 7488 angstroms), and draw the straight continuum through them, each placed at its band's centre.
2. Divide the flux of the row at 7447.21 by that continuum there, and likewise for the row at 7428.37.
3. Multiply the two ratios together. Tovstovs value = 0.96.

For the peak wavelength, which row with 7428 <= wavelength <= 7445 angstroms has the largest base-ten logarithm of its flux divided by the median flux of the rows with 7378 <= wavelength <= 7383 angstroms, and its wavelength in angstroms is 7438.64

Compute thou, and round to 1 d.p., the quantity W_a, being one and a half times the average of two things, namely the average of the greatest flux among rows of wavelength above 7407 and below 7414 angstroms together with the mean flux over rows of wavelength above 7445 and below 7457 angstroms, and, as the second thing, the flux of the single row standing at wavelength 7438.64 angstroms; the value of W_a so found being 14.7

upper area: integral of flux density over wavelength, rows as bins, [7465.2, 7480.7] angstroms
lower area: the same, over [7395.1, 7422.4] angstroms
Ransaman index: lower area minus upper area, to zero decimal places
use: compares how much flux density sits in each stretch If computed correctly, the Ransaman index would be 104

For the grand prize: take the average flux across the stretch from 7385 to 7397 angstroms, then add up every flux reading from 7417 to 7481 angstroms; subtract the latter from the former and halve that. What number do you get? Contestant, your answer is -175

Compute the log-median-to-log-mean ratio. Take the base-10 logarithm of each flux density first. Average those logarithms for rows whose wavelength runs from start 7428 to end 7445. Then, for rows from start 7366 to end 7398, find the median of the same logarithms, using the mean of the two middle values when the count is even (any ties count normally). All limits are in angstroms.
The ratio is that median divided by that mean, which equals 0.985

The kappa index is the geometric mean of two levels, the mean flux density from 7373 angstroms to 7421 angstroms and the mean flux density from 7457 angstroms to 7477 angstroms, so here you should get 9.58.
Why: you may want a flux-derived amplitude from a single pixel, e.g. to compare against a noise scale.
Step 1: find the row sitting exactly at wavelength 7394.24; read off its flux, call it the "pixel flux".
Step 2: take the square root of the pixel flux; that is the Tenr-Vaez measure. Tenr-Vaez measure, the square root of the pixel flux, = 3.06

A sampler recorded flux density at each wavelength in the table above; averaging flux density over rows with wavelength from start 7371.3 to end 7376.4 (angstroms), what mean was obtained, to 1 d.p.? 9.3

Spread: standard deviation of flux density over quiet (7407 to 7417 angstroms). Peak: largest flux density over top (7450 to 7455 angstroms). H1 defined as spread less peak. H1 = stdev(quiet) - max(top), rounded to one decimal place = -9.7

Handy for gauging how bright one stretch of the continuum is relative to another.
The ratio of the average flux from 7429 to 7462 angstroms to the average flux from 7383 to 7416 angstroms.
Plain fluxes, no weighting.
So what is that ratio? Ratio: 1.031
